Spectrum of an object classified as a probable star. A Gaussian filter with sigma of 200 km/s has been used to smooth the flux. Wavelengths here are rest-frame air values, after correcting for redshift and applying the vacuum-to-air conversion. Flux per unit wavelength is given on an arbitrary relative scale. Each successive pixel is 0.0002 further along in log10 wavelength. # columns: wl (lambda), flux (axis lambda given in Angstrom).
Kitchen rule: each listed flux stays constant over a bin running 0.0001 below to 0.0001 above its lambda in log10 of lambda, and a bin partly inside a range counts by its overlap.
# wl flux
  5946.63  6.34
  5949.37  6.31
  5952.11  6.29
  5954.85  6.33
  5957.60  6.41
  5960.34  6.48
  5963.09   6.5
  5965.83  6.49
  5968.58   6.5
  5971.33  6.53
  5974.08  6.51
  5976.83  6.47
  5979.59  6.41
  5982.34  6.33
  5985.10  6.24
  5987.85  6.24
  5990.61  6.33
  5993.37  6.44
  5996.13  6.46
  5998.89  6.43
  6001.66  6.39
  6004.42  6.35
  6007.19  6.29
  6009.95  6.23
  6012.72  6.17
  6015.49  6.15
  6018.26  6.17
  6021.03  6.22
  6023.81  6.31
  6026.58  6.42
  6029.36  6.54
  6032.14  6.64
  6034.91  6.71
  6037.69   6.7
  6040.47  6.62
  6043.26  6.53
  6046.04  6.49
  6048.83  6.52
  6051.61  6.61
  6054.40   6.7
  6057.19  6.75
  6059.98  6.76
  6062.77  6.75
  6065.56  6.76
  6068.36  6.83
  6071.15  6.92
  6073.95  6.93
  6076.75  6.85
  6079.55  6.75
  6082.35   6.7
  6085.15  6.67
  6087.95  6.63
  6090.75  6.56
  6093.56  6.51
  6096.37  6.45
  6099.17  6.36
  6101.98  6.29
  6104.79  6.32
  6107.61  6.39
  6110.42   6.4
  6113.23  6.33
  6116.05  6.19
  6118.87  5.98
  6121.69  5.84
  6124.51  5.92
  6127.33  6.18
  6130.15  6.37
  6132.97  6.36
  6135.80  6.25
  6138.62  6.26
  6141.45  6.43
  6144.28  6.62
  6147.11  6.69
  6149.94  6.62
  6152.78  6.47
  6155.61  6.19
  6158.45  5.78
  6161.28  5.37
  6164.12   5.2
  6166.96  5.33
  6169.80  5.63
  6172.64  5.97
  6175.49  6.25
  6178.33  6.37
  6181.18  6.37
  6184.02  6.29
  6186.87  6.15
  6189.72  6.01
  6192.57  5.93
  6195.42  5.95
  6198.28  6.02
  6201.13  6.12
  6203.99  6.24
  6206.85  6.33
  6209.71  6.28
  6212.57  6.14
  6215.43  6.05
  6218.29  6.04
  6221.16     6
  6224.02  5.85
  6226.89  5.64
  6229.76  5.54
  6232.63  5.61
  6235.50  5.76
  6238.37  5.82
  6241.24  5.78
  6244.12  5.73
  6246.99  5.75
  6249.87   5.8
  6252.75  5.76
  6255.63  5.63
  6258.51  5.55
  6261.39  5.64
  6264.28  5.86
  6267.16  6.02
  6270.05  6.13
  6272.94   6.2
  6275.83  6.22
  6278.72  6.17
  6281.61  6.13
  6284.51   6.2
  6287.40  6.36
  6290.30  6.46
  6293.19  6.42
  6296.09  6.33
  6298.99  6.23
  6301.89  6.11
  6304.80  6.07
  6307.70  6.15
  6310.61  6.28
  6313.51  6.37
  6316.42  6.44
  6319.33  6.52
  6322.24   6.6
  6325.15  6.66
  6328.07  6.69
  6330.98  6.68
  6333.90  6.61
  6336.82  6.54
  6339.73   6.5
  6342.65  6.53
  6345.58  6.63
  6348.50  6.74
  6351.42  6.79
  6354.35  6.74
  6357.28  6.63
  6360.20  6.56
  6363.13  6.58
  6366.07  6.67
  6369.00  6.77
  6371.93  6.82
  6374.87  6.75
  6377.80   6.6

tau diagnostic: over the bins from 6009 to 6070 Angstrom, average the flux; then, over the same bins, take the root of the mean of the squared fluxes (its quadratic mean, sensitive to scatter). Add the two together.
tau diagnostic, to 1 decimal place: 13.1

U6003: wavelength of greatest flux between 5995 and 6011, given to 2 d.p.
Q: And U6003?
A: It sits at 5996.13 Angstrom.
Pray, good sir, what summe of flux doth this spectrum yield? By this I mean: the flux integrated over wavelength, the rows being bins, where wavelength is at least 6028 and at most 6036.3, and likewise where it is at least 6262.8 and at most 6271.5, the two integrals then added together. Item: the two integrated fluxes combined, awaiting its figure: 107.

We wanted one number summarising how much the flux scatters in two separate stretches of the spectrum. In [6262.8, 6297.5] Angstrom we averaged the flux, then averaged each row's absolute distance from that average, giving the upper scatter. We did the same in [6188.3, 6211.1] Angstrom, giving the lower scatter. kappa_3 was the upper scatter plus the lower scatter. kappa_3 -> 0.26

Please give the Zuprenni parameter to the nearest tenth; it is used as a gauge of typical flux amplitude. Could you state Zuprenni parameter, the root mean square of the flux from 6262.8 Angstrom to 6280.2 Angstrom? 6.1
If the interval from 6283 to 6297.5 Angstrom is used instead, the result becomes 6.4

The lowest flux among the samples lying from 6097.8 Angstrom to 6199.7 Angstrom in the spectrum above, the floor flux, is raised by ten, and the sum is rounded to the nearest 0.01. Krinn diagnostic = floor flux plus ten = 15.20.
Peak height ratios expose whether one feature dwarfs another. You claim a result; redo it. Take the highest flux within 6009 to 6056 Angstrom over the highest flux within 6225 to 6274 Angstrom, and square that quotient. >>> 1.17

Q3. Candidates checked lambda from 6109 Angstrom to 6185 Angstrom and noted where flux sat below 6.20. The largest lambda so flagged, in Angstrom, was 6172.64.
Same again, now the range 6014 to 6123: 6121.69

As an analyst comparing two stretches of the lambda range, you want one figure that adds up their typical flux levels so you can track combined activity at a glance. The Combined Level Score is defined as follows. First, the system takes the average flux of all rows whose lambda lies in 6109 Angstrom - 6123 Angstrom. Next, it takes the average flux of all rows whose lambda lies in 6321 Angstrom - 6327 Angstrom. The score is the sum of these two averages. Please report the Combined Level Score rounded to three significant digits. 12.8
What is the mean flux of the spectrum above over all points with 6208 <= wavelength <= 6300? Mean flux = 5.97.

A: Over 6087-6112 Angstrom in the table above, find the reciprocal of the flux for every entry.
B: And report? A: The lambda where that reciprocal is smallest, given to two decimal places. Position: 6087.95 Angstrom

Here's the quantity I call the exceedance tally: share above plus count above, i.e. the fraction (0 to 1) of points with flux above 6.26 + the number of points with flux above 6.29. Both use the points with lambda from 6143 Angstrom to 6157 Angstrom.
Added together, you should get 5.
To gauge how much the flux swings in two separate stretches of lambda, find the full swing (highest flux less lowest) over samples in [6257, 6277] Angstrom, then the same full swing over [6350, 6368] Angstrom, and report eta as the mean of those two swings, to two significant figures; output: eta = 0.45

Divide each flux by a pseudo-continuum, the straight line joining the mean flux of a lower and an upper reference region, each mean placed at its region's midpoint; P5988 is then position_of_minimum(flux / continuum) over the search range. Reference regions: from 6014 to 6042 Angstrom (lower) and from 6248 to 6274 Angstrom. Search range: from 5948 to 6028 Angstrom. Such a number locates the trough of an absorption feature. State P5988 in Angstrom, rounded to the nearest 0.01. 5952.11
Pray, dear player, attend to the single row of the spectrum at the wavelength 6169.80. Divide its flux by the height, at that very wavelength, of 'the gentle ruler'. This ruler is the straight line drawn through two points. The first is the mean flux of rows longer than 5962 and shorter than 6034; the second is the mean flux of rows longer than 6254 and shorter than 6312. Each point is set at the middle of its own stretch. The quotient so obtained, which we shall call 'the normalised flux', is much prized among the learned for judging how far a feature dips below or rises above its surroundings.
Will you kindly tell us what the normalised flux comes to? 0.91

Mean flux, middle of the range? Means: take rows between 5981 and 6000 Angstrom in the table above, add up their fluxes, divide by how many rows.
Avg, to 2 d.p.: 6.35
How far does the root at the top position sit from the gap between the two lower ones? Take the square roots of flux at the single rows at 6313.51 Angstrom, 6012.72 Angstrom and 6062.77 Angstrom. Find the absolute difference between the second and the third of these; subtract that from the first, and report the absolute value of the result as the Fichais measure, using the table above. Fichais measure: 2.41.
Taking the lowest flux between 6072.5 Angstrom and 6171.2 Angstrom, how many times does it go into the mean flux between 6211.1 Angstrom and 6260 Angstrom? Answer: 1.11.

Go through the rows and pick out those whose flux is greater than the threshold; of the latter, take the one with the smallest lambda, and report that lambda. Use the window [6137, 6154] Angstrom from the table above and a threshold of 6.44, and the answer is 6144.28 Angstrom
